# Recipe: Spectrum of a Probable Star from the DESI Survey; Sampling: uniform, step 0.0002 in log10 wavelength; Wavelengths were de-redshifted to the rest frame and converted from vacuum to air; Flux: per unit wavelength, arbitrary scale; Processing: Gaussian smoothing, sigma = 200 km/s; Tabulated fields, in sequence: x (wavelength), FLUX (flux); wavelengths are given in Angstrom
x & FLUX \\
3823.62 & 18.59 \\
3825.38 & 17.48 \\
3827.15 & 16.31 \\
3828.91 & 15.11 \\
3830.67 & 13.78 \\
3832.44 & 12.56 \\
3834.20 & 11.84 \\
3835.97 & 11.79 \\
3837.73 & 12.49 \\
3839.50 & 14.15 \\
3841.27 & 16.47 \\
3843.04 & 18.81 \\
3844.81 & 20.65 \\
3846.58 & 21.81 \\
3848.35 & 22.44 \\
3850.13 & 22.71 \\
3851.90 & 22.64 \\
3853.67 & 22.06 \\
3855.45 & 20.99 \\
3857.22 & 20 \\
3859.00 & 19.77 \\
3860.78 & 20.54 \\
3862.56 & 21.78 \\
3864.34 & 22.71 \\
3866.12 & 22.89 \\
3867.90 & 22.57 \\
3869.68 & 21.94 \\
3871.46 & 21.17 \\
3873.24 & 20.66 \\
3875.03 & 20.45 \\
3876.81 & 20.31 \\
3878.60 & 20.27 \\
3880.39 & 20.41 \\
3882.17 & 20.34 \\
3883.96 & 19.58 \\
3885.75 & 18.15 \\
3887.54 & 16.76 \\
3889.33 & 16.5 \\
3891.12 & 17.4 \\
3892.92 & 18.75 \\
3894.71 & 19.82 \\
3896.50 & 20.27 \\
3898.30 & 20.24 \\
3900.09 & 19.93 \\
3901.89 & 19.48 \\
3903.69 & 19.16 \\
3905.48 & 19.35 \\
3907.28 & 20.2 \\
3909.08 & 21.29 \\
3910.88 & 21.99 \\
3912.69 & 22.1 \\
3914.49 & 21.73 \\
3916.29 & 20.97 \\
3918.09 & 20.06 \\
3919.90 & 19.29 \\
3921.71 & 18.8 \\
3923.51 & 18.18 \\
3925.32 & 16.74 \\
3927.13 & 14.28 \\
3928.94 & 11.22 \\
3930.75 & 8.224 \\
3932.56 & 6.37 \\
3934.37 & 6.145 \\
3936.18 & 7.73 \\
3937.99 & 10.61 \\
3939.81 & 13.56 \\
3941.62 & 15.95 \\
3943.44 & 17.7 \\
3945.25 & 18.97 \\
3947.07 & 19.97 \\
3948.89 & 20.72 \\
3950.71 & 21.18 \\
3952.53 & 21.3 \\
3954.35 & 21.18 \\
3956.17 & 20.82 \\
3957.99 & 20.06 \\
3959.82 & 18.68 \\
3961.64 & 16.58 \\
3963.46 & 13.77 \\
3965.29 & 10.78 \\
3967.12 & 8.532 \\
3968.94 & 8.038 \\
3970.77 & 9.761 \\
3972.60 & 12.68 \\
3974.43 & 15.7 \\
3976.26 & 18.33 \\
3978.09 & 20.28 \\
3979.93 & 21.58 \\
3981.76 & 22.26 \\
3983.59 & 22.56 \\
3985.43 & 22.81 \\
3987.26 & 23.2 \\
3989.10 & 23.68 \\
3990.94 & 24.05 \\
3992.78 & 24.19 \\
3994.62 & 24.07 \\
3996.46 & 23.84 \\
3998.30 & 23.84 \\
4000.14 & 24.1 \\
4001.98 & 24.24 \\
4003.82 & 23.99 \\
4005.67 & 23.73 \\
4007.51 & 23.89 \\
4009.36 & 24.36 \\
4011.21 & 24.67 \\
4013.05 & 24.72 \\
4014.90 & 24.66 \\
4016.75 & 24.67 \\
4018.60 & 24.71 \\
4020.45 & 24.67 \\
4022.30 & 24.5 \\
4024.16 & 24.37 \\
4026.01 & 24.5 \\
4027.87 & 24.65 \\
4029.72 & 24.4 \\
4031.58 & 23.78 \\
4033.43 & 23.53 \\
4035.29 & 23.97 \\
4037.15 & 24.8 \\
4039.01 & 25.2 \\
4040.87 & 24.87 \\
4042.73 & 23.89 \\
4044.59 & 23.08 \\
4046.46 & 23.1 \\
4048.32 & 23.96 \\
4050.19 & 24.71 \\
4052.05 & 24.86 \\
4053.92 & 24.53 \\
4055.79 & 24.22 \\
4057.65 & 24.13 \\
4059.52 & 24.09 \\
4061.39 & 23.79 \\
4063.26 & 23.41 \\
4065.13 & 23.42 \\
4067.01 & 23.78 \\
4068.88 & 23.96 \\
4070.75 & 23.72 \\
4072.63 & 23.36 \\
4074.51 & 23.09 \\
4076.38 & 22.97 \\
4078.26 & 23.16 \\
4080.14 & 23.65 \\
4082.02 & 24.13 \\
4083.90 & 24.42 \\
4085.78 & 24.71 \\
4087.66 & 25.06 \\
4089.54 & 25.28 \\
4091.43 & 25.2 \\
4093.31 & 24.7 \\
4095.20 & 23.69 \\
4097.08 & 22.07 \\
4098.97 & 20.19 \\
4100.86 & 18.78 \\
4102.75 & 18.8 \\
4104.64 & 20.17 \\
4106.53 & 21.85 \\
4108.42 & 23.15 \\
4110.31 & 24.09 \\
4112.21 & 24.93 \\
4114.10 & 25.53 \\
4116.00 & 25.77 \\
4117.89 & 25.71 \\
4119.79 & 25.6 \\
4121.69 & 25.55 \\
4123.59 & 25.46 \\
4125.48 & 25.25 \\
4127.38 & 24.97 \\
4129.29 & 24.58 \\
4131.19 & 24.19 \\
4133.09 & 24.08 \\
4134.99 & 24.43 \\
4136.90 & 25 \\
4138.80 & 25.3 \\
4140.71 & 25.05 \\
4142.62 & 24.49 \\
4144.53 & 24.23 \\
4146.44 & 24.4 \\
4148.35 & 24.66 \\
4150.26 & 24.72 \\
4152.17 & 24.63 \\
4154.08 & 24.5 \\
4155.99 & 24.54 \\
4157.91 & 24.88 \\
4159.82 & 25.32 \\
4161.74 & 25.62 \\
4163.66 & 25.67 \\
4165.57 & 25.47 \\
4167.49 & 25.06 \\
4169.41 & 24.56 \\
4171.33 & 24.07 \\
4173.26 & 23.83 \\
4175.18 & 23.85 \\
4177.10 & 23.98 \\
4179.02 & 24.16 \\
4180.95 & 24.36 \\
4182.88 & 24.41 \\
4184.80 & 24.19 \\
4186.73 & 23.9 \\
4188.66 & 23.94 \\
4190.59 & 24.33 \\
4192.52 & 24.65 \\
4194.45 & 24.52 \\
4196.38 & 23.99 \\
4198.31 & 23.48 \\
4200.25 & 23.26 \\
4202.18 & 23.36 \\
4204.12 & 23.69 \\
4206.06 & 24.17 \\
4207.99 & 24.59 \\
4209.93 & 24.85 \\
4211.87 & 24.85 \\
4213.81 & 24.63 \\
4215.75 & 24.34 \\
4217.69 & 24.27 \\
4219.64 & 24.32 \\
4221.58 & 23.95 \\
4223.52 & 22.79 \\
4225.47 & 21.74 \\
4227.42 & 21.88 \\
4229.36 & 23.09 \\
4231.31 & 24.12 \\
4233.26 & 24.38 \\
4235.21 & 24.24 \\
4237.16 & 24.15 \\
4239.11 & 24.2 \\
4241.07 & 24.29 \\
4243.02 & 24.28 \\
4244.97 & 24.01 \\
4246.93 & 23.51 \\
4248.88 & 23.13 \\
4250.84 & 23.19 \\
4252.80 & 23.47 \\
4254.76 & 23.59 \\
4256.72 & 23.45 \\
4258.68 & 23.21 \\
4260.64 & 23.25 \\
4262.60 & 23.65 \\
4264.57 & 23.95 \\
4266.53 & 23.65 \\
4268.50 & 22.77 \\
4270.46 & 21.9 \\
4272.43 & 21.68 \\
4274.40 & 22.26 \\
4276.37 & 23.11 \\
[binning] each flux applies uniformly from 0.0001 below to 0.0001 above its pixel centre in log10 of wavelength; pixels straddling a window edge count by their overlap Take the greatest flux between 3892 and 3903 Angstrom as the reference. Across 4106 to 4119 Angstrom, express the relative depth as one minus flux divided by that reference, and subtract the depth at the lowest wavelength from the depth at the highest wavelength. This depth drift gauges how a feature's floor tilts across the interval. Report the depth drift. -0.19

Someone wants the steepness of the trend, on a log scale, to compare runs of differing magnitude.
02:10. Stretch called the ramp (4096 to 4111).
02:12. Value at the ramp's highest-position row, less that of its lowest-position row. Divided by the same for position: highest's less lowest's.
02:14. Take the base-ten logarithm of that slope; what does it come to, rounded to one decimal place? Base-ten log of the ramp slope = -0.8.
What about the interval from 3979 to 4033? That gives -1.4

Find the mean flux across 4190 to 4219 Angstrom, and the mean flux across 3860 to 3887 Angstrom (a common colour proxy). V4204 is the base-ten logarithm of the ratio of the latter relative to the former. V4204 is -0.06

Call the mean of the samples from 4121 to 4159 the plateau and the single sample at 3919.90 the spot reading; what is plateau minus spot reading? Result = 5.5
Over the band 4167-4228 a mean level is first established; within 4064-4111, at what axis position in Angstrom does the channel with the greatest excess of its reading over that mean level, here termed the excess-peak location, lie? 4089.54 Angstrom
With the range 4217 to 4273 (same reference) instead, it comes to 4233.26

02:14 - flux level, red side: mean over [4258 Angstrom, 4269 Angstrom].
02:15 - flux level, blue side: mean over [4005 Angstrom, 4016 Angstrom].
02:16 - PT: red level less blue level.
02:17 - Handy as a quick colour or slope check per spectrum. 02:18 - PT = -0.92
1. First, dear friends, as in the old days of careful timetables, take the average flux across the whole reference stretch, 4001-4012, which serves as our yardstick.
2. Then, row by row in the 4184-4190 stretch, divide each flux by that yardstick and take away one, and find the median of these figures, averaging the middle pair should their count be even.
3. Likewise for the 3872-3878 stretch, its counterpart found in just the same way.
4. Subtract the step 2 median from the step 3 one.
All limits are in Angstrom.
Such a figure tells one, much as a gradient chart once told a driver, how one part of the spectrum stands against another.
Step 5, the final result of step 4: -0.14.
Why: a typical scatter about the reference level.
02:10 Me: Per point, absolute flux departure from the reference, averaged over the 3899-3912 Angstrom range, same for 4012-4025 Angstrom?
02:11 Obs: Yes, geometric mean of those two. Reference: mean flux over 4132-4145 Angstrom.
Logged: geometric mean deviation 0.6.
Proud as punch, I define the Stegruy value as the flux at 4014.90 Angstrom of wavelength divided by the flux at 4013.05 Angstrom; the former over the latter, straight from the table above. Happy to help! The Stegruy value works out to 1.00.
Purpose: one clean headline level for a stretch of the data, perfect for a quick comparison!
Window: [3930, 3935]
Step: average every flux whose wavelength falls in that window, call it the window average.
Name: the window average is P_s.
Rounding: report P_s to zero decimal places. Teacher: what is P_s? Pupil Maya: 7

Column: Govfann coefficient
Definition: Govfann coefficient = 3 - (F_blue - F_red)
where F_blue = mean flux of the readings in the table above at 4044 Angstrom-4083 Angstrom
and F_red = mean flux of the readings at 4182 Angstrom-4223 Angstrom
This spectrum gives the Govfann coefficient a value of 3.4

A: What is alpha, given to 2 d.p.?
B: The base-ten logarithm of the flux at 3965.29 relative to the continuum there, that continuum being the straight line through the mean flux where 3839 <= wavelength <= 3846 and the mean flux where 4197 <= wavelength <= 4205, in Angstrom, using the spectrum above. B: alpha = -0.26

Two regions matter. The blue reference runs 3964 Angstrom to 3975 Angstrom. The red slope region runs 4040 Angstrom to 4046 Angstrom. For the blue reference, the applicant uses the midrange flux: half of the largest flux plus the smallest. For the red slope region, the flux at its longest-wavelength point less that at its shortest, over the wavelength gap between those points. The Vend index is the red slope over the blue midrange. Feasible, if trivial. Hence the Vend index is -0.041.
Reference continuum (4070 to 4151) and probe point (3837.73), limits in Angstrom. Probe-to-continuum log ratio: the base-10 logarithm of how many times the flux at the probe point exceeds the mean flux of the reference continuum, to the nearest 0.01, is -0.28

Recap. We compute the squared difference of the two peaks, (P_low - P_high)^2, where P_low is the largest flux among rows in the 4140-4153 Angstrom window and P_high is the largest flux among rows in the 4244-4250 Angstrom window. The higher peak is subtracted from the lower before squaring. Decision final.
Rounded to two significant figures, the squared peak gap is 1.1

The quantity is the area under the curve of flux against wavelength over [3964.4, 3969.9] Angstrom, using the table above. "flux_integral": 50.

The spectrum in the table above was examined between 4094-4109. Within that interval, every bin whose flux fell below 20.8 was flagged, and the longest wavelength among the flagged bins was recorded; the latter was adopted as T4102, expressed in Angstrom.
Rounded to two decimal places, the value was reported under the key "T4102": 4104.64 Angstrom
